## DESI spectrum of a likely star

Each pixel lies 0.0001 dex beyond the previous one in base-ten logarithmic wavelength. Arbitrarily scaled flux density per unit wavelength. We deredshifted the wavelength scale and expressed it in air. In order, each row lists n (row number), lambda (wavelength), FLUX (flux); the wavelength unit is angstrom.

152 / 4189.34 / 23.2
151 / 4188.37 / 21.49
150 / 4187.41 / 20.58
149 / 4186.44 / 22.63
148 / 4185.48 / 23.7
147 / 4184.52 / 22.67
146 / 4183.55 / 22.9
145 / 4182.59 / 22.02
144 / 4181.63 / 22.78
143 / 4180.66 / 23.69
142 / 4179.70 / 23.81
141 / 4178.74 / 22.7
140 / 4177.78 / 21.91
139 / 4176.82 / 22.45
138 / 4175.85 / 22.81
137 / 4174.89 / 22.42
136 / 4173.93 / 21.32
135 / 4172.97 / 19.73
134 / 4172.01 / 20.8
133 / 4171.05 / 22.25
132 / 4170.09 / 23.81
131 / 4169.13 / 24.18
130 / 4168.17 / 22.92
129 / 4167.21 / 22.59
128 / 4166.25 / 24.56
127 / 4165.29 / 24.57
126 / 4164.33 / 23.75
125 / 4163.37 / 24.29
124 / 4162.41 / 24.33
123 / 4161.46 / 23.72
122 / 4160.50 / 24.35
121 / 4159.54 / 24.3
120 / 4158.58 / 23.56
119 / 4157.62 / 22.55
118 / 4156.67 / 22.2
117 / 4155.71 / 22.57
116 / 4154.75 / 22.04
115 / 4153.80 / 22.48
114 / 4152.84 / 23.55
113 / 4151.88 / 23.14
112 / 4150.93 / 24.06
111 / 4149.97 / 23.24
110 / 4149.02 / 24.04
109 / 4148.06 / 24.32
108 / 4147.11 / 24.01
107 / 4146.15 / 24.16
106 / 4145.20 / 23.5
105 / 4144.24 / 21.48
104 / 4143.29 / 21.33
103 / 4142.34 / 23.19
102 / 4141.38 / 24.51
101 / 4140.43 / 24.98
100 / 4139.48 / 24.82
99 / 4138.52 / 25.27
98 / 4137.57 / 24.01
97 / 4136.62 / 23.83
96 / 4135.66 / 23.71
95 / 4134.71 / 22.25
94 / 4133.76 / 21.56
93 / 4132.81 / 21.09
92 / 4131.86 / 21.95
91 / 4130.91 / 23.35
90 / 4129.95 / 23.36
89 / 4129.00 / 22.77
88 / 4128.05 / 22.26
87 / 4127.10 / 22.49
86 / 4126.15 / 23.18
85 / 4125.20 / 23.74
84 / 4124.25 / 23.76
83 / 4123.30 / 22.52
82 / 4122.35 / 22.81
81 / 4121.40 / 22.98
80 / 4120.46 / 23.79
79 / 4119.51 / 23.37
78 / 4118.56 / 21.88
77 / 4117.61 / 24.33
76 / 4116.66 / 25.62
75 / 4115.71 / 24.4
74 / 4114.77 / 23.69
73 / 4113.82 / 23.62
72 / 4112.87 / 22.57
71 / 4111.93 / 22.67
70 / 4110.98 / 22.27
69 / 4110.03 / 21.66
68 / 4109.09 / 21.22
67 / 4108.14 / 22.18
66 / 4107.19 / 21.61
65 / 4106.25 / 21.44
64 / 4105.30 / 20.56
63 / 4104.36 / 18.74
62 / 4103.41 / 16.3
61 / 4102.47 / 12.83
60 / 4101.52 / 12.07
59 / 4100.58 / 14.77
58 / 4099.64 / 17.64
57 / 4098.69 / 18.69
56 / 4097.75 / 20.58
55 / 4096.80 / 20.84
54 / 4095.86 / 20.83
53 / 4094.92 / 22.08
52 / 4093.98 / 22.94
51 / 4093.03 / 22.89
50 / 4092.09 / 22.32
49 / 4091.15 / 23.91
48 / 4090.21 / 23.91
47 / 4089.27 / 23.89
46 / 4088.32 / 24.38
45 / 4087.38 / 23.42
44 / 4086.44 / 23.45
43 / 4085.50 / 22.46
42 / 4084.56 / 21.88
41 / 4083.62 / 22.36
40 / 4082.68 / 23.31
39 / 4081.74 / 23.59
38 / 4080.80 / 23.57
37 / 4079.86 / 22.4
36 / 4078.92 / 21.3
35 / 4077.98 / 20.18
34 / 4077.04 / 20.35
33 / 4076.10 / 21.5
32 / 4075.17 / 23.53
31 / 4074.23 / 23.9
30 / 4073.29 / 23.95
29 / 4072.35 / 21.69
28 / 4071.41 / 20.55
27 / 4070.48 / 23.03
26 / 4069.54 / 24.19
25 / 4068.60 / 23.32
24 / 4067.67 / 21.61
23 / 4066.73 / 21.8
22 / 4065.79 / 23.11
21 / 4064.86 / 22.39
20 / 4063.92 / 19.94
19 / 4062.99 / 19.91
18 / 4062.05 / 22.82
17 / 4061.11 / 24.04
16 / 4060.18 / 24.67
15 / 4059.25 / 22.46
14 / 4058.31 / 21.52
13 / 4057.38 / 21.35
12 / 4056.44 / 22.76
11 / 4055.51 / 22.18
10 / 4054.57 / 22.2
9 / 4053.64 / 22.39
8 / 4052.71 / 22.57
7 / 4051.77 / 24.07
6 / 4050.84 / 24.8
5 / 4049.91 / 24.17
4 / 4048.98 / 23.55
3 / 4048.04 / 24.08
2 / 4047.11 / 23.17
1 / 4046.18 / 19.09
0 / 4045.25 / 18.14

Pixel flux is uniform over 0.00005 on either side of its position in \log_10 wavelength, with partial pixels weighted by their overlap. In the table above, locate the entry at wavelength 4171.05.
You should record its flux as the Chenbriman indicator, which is 22.25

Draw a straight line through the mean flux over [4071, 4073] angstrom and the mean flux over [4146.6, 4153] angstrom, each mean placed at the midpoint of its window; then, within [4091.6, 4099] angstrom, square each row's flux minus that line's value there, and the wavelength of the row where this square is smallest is 4094.92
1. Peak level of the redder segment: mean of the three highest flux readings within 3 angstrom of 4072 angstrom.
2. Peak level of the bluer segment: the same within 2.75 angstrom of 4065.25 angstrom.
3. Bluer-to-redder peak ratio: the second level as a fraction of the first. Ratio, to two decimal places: 0.93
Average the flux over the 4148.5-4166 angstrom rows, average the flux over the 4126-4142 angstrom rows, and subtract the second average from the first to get 0.2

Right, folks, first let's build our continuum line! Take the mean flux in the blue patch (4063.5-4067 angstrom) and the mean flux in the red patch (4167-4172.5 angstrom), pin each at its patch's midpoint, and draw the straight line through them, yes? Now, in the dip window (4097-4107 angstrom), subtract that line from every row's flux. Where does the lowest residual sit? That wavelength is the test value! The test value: 4101.52 angstrom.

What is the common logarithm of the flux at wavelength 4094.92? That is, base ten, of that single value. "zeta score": 1.34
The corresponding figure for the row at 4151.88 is 1.36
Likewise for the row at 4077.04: 1.31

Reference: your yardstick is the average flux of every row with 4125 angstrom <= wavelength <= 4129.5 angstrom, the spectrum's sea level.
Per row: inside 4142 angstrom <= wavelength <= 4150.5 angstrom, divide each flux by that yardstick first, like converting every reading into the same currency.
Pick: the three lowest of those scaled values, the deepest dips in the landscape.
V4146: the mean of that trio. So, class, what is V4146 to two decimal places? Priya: 0.96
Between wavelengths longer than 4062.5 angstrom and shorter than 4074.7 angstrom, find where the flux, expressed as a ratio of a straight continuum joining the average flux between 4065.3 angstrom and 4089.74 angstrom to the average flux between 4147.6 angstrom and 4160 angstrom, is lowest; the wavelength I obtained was 4062.99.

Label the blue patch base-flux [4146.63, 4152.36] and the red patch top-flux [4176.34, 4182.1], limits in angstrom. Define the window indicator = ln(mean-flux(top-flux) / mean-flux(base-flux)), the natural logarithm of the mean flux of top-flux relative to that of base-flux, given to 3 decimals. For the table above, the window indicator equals -0.039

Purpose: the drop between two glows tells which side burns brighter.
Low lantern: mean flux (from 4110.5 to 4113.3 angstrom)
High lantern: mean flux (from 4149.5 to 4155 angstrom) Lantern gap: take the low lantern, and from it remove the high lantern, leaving -0.6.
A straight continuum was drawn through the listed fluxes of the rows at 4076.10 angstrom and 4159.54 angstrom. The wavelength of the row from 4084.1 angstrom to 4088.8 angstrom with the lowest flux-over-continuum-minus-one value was 4084.56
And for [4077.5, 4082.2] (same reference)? 4077.98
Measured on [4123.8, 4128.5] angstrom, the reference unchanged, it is 4128.05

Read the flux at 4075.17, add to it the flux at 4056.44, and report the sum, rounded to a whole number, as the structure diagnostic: 46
